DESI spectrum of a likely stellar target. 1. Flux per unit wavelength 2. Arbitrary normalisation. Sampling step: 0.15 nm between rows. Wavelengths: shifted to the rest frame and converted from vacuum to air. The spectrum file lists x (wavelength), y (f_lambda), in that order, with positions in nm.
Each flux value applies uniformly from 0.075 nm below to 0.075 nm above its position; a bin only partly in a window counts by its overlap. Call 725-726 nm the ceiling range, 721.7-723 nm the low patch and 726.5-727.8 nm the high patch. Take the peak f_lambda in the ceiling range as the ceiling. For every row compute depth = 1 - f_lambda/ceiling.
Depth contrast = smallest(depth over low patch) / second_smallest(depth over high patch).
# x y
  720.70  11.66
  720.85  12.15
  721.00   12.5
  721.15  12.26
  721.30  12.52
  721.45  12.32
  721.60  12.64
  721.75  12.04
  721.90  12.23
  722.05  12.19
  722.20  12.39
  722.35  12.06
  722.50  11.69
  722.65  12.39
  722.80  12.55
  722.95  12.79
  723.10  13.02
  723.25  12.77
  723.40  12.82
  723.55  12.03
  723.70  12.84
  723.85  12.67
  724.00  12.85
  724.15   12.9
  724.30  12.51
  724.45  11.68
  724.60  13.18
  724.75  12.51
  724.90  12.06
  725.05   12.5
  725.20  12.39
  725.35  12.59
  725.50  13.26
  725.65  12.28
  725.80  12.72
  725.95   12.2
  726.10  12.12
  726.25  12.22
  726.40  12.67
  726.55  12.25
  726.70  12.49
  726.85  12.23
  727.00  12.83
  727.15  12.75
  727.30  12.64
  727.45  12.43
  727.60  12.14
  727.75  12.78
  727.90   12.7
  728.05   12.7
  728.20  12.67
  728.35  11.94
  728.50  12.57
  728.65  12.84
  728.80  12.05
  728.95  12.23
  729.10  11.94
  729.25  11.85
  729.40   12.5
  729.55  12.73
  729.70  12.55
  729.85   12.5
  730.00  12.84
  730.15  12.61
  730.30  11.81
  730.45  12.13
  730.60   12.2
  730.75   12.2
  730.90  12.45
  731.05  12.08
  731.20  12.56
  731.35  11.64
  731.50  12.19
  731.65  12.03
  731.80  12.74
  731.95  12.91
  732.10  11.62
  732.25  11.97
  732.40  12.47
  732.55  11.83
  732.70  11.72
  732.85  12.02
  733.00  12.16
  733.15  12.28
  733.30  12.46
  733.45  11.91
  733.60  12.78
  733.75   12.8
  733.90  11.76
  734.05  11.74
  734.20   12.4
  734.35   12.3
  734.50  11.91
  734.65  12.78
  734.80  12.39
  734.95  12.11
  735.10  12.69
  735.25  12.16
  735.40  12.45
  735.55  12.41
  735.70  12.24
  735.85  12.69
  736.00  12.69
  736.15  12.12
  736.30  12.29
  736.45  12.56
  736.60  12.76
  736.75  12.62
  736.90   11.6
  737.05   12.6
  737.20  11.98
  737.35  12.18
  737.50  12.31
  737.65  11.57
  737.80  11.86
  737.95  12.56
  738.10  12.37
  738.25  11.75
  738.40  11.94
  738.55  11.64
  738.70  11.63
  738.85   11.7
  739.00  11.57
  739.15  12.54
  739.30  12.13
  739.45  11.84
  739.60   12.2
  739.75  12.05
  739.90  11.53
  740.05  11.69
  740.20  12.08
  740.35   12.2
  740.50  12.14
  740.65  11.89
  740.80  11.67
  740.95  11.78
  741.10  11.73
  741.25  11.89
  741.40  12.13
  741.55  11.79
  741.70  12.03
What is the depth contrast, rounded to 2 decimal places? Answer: 0.98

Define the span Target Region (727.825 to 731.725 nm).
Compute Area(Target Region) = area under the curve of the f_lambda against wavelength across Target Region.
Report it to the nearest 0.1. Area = 48.1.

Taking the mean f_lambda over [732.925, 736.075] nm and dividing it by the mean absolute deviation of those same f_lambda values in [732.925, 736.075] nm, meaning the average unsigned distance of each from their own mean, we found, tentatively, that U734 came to 46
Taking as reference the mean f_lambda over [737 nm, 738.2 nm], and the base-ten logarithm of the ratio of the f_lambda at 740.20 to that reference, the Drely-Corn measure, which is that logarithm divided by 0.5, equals -0.01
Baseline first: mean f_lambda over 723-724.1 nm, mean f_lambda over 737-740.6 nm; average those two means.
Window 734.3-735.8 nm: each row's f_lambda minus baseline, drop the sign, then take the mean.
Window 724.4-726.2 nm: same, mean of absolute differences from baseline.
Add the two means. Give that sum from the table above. 0.54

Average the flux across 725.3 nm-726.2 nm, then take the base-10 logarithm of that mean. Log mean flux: 1.10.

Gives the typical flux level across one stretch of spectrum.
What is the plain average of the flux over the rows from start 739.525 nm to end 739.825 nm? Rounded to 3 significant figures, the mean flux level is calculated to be 12.1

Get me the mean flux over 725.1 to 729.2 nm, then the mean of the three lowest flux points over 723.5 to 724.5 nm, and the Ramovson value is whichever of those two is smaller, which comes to 12.1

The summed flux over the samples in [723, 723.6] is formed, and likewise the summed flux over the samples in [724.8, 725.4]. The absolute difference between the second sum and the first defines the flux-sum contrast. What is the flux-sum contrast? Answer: 1.1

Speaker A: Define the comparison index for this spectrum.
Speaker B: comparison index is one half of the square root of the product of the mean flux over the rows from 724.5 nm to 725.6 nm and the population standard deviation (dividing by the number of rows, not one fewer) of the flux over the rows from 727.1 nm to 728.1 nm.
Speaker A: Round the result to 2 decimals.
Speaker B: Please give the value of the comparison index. 0.82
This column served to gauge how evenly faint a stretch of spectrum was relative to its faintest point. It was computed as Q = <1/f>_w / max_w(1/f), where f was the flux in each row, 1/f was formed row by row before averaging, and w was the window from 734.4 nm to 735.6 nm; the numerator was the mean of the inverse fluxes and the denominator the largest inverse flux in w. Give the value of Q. 0.964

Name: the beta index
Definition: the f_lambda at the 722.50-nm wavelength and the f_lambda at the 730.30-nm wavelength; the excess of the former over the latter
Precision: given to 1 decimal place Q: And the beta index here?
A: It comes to -0.1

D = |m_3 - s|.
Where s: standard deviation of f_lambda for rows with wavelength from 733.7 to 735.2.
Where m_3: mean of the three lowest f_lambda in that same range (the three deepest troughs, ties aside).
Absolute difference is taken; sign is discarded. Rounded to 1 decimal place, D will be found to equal 11.4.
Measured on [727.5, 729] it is 11.7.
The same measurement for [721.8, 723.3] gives 11.6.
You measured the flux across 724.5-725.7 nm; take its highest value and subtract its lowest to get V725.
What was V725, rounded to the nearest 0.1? 1.2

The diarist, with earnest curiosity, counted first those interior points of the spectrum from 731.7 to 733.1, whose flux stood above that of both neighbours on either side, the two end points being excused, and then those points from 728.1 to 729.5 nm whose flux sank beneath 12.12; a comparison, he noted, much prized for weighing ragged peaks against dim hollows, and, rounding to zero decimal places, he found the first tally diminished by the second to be -2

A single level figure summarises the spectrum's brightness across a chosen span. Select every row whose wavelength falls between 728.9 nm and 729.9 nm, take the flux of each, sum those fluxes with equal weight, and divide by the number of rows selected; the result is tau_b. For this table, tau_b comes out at 12.33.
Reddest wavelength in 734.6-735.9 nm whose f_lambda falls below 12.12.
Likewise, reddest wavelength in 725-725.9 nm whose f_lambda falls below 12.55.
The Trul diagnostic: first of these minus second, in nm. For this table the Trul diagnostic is 9.30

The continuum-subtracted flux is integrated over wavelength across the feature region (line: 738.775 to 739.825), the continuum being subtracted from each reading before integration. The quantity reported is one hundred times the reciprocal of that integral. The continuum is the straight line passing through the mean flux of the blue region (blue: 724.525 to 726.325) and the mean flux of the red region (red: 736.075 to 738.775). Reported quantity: -1411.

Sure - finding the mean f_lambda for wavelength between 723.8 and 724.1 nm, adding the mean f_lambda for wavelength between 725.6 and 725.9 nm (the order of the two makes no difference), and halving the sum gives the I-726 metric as 12.6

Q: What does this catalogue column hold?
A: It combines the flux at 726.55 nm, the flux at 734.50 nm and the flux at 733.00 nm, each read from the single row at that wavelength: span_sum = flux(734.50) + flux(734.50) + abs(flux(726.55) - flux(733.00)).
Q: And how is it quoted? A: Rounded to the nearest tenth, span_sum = 23.9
